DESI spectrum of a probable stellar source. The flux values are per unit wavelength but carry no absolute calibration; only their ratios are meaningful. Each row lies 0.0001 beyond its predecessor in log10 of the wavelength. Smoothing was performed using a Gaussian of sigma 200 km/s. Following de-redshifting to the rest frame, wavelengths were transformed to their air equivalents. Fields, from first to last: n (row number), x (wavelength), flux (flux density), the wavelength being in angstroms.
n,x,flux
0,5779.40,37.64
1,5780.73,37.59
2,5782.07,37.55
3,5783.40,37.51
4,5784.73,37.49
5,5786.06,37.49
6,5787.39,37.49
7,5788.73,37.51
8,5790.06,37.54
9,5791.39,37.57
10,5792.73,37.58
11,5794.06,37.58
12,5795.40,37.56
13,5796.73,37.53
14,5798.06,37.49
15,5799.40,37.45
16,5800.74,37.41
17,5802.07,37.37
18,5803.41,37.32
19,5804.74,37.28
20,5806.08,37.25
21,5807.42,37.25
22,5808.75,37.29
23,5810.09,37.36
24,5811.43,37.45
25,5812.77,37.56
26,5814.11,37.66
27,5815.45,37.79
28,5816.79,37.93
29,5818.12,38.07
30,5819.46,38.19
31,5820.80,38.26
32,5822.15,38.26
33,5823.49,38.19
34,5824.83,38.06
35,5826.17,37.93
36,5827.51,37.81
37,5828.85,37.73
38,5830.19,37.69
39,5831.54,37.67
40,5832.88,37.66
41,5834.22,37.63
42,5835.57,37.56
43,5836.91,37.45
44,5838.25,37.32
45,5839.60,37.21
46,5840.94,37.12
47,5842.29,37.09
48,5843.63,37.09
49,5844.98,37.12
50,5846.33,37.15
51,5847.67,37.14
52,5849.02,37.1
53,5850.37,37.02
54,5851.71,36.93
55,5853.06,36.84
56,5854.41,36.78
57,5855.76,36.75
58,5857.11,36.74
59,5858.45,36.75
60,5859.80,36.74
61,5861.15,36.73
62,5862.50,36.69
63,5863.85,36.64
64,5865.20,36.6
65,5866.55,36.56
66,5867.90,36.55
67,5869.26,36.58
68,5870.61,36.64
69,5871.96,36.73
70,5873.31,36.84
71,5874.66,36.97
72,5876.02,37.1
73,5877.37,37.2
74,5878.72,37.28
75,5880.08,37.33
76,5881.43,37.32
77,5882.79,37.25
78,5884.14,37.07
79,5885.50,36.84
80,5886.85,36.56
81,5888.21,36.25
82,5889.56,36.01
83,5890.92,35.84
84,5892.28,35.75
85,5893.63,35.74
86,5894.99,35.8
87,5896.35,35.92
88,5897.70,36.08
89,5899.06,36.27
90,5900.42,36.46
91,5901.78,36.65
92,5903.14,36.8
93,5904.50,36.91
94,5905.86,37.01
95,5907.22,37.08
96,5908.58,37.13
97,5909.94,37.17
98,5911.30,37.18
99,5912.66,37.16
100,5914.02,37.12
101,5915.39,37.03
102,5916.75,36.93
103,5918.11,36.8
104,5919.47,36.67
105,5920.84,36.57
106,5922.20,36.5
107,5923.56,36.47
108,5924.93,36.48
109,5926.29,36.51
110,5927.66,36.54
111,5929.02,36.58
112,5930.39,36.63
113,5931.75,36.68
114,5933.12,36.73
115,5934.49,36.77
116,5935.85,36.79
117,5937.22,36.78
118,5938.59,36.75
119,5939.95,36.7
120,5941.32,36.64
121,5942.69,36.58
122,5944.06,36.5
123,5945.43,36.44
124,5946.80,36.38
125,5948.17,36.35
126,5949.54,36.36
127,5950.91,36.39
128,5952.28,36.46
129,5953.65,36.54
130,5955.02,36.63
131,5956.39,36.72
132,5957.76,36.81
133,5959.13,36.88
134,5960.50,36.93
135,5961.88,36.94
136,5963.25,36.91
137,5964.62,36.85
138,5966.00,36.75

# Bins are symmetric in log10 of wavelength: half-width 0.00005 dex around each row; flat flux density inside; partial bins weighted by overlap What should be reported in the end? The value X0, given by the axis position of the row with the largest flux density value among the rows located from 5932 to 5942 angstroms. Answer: 5935.85 angstroms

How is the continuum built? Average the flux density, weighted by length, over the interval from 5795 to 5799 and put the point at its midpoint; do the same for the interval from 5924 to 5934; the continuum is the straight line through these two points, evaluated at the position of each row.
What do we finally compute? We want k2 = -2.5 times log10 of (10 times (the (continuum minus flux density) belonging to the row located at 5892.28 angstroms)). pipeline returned -2.6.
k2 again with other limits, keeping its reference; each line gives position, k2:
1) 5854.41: -1.4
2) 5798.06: 0.5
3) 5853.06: -1.2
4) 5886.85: -1.3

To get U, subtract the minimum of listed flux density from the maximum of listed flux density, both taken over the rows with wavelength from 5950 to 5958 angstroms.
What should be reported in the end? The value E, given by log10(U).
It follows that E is -0.38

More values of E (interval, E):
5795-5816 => -0.27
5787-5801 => -0.77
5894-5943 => 0.14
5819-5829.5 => -0.28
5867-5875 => -0.38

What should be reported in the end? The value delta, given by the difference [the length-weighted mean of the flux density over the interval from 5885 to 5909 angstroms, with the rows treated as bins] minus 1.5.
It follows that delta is 34.9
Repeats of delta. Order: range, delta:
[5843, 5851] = 35.6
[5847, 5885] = 35.4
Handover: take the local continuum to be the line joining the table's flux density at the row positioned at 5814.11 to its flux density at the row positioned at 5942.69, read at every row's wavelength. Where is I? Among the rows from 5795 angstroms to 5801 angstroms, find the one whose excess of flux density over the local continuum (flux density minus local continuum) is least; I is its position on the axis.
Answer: 5800.74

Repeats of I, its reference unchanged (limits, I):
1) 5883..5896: 5892.28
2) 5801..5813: 5806.08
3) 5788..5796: 5788.73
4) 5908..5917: 5916.75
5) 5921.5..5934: 5923.56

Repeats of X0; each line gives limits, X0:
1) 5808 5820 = 5819.46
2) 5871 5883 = 5880.08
